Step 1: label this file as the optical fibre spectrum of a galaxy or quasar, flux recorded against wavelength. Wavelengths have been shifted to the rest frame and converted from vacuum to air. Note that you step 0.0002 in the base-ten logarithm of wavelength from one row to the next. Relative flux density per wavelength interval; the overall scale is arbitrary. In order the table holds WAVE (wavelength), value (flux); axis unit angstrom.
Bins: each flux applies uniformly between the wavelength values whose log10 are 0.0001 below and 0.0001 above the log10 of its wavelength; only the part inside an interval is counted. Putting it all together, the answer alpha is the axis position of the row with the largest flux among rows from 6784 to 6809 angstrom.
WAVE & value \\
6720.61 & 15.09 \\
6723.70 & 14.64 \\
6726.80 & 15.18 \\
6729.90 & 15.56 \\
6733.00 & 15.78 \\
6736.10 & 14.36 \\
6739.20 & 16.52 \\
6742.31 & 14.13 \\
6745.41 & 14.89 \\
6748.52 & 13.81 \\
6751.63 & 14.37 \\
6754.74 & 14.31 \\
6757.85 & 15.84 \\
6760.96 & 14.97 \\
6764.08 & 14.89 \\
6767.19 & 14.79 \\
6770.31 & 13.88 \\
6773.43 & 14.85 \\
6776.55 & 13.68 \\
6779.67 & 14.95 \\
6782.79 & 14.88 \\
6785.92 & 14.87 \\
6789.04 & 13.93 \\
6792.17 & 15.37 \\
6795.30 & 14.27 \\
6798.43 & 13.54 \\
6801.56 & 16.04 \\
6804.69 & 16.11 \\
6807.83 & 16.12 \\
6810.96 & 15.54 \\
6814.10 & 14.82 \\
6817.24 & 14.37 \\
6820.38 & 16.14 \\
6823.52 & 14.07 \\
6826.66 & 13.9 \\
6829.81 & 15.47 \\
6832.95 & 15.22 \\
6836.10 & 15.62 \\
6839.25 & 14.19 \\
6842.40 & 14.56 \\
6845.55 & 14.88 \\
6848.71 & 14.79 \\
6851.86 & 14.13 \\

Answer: 6807.83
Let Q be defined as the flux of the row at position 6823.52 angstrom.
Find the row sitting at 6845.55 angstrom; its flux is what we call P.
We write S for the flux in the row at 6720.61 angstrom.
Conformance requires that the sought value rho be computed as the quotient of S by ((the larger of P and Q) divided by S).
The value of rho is 15.3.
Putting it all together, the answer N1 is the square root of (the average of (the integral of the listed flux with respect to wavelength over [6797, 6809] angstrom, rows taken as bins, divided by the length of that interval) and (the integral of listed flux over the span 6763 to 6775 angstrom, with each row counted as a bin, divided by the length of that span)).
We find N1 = 3.88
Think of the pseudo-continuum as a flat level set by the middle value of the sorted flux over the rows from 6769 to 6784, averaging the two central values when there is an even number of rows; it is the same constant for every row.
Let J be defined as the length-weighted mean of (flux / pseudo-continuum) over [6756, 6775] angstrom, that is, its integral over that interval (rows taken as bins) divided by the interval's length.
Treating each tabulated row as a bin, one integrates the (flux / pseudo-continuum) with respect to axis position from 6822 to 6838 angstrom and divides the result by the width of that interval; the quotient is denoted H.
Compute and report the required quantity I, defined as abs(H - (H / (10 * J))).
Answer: 0.900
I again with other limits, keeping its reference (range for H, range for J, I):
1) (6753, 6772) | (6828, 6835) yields 0.899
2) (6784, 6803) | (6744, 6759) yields 0.887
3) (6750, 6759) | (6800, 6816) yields 0.902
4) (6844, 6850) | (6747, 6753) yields 0.893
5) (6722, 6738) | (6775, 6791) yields 0.915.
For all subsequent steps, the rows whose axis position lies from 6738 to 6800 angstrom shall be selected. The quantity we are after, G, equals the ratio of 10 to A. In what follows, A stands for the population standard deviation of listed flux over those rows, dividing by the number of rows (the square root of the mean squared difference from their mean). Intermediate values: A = 0.72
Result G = 13.8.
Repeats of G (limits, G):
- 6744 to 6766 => 16.8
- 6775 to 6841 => 12.0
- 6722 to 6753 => 12.6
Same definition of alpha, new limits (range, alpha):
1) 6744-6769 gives 6757.85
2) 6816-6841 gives 6820.38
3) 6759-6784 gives 6760.96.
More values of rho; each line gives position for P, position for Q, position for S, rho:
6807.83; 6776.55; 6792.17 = 14.7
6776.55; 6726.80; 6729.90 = 15.9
